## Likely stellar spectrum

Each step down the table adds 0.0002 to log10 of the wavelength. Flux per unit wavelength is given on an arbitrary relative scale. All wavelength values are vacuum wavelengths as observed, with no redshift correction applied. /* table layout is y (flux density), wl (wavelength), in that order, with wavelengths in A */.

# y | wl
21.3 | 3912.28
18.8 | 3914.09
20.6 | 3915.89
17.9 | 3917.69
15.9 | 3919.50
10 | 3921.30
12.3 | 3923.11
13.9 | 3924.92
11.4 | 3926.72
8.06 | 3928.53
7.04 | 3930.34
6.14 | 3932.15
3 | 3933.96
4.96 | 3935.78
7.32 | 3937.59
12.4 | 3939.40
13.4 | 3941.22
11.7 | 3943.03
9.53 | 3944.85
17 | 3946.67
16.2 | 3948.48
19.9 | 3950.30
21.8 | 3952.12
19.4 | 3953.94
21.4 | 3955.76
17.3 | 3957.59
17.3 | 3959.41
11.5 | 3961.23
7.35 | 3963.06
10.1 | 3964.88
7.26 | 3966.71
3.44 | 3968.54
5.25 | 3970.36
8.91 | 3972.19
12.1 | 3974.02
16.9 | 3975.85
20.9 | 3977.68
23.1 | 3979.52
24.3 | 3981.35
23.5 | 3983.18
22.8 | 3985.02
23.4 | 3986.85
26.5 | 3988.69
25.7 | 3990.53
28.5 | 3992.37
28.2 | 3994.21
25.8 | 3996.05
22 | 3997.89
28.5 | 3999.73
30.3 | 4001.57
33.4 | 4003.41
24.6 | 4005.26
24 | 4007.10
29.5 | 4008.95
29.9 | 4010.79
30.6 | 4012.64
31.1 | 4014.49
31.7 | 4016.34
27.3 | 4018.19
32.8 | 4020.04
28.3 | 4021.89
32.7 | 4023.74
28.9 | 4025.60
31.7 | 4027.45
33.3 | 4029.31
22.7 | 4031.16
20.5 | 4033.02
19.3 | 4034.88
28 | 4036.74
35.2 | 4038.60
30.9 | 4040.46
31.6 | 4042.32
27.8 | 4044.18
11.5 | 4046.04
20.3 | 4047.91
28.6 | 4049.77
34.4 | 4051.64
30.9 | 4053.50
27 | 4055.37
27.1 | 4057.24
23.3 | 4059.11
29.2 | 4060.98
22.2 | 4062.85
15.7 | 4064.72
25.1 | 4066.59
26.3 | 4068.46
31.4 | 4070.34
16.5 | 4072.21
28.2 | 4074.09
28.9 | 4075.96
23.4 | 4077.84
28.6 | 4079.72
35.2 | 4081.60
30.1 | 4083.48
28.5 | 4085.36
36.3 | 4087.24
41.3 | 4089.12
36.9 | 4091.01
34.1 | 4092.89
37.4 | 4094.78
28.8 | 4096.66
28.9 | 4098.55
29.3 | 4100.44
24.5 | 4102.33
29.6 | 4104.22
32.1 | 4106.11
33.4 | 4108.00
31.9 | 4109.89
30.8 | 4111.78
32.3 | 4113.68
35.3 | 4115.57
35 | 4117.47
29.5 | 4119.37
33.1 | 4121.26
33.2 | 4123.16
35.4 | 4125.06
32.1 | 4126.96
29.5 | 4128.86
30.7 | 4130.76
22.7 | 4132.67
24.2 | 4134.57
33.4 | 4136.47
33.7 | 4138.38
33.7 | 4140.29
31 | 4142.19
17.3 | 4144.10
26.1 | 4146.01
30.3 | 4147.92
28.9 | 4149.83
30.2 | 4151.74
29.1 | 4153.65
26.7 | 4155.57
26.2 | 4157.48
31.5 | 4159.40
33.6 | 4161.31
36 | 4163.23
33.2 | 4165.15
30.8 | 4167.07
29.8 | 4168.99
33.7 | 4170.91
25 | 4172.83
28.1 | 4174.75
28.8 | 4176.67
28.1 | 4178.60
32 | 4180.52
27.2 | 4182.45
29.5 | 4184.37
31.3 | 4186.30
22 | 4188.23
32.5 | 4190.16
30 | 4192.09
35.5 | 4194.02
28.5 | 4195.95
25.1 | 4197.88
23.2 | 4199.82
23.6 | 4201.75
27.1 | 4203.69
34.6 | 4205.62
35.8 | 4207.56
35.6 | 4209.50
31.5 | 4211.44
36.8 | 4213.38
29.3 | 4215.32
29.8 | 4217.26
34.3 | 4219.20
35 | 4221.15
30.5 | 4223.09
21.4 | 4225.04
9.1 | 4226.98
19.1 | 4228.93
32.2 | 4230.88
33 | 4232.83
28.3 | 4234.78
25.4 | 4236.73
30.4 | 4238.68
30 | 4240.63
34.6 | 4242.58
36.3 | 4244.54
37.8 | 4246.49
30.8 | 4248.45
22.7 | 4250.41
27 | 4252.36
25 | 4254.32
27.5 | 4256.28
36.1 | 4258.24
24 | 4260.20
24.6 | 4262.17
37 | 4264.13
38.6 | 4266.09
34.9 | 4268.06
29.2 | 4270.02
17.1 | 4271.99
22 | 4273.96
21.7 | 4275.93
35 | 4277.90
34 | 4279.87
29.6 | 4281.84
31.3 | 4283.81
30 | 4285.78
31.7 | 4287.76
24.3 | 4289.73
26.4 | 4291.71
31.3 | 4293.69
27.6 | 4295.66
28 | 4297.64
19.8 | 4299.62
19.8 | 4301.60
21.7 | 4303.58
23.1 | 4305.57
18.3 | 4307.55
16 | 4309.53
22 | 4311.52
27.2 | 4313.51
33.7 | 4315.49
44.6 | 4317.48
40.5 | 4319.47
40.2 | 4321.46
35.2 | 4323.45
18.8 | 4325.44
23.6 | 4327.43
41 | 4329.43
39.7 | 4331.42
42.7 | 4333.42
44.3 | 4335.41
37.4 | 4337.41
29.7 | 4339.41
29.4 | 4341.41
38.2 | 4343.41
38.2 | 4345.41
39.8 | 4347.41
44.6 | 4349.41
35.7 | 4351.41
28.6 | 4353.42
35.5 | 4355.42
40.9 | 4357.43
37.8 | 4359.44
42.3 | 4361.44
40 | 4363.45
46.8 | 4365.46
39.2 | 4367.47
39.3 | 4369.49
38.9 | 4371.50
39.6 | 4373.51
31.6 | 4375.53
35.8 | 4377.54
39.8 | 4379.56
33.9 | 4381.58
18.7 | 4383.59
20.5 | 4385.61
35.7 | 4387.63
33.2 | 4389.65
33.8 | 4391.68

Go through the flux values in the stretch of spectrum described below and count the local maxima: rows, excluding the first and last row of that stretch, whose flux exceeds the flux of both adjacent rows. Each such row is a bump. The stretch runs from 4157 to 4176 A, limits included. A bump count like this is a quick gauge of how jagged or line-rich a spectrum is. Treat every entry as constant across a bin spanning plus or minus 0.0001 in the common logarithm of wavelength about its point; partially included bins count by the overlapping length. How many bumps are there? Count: 2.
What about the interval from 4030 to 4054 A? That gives 3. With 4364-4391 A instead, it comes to 4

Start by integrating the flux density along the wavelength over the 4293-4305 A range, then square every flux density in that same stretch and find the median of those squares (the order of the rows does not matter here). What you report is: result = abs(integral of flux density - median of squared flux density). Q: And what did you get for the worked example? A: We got 323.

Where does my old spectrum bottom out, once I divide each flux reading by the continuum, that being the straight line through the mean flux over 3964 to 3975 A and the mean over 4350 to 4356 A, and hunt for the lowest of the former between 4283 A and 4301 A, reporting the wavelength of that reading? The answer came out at 4299.62 A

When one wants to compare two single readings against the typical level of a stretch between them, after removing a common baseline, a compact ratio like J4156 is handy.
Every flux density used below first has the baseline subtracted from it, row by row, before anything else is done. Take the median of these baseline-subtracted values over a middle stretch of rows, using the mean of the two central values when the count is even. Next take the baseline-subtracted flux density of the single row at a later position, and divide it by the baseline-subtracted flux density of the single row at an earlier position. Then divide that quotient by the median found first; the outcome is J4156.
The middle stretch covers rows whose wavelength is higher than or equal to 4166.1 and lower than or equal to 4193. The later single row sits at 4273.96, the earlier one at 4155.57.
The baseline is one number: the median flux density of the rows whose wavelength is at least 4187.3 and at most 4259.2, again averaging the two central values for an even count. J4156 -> -7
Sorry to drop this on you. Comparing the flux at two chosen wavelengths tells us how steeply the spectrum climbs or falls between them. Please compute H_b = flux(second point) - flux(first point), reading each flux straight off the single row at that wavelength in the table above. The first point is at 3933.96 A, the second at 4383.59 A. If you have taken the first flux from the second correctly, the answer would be 16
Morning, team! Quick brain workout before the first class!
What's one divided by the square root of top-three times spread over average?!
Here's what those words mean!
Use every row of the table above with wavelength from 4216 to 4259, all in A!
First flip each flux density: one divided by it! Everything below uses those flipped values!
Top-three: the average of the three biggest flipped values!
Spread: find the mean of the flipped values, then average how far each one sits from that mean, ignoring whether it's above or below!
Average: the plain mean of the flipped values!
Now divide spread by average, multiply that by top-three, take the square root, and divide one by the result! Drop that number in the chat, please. 7.6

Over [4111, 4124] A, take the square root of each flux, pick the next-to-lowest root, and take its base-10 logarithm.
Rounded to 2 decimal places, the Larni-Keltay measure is 0.74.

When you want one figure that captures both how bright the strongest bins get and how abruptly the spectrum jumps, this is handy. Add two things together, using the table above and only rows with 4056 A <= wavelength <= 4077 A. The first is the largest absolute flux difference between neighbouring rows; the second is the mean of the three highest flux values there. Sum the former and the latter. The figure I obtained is 45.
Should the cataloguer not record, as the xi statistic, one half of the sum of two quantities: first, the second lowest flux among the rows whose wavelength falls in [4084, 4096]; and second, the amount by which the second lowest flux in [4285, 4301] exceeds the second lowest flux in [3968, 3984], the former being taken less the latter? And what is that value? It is 27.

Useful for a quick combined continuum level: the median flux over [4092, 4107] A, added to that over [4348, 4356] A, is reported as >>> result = 65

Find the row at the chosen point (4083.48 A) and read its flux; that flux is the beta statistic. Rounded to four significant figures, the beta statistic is 30.10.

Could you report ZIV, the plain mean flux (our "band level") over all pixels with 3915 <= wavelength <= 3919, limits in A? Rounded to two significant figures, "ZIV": 19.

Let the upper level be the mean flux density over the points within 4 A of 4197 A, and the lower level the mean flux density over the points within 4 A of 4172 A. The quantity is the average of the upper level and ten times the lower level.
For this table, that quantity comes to 160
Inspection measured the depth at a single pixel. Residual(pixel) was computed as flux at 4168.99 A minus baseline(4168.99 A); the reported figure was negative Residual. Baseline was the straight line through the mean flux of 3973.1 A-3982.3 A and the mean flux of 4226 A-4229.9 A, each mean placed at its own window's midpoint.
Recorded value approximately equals -14.4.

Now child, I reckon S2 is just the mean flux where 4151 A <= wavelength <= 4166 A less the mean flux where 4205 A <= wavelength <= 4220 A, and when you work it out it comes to -2.6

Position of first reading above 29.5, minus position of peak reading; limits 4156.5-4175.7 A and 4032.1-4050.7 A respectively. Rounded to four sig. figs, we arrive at 120.8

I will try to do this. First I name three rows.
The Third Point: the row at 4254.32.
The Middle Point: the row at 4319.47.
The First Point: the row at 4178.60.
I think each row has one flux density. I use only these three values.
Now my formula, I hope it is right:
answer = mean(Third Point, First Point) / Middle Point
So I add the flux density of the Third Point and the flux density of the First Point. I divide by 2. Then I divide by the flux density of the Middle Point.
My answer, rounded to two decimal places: 0.66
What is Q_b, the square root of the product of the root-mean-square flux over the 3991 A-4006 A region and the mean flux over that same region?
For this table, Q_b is 28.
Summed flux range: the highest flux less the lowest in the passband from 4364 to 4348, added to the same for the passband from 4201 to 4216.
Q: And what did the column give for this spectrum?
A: 29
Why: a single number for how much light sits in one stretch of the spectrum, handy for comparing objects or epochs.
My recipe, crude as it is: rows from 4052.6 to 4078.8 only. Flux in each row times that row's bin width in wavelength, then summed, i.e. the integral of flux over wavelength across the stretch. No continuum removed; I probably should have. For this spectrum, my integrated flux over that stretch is 665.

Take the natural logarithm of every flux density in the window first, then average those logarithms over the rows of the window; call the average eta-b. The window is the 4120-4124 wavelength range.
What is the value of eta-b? 3.5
